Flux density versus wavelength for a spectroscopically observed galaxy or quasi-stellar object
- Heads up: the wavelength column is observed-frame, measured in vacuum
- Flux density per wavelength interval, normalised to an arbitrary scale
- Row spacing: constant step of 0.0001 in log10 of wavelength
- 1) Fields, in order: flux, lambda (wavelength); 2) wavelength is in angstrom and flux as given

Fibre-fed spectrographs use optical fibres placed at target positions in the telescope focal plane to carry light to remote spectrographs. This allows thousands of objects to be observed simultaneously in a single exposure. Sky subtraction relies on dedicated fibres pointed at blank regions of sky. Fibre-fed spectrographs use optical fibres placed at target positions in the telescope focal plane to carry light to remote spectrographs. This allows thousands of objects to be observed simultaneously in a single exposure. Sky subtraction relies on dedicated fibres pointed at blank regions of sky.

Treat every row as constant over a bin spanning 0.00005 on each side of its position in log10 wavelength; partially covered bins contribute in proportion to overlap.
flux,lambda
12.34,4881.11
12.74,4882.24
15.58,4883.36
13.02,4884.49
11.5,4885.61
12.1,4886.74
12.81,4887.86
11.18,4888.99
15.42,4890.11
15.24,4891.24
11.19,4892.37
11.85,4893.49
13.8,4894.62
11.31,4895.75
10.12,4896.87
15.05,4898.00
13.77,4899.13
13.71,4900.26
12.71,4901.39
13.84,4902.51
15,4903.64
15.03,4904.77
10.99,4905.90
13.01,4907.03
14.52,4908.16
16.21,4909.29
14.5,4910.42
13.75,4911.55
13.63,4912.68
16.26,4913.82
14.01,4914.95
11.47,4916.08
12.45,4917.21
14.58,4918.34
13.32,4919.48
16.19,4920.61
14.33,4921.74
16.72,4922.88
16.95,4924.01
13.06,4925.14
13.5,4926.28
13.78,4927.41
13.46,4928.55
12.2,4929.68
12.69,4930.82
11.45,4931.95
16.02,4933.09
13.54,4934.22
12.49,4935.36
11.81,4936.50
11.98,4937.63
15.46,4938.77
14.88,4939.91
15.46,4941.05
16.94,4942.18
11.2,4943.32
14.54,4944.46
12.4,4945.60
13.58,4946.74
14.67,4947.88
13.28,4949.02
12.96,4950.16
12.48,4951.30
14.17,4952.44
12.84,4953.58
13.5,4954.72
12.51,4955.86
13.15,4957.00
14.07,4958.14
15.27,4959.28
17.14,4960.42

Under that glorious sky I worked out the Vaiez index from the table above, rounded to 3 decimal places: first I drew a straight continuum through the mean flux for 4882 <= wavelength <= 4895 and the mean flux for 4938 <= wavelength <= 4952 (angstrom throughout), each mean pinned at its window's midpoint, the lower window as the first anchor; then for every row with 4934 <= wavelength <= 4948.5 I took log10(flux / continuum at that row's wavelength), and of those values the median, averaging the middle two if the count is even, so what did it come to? -0.008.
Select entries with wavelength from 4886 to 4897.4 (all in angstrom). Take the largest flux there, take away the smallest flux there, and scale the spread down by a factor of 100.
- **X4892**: 0.053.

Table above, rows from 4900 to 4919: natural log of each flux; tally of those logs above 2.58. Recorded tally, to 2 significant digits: 12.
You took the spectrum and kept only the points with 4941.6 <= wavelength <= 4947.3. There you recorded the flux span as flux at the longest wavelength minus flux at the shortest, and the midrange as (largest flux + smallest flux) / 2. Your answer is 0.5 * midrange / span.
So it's -2.1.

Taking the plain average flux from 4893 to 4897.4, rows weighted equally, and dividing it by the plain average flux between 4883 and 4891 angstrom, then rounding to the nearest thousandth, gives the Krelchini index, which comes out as 0.899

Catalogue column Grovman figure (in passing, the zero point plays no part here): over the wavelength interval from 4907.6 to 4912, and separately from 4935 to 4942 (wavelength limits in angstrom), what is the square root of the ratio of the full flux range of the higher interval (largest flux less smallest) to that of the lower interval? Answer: 1.2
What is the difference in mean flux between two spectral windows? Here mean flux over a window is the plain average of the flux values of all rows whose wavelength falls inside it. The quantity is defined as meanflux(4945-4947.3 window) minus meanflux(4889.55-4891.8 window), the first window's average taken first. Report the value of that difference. -2.3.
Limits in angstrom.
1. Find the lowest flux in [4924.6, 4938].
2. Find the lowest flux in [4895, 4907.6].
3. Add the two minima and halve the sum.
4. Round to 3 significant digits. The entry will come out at 10.8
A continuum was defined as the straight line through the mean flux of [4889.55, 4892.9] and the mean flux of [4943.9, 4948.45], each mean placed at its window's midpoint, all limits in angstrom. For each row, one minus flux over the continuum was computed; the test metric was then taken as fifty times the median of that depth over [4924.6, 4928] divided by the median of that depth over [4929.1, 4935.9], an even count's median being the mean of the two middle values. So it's 14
